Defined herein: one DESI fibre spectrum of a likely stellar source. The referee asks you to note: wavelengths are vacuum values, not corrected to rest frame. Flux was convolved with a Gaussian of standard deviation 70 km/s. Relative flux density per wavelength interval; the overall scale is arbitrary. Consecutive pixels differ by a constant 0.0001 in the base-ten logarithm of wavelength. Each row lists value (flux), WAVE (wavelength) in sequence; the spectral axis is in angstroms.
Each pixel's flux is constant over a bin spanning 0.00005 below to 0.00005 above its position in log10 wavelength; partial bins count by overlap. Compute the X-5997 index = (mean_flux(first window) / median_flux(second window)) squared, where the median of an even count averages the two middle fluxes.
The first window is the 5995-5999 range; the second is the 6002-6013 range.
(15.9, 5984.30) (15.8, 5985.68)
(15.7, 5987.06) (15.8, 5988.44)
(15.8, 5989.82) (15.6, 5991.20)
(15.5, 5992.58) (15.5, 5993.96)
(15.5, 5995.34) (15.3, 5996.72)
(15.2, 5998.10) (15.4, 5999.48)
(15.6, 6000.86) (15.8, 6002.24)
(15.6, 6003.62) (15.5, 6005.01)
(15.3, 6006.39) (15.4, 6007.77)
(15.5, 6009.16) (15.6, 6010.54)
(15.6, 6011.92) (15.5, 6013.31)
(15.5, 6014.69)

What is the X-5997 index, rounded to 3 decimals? 0.972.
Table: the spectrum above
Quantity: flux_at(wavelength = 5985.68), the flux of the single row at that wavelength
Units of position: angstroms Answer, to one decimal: 15.8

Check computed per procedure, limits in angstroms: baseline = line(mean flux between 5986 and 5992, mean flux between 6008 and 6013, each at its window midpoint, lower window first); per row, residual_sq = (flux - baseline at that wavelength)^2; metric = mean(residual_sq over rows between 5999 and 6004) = 0.02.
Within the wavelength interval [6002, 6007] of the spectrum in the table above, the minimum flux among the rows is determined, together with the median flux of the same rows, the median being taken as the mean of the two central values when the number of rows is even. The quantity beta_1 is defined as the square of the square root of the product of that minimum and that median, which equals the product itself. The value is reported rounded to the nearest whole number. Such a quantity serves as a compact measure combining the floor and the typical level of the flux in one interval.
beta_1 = 238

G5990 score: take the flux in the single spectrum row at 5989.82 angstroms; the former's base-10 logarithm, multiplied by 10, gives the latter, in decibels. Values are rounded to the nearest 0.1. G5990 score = 12.0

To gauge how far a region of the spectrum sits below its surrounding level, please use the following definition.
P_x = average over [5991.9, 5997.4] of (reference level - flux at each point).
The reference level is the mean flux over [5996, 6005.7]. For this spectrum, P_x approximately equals 0.0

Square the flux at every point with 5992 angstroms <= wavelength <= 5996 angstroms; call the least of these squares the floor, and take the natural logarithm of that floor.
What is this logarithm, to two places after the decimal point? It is 5.48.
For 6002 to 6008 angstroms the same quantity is 5.46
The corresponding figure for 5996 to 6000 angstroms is 5.44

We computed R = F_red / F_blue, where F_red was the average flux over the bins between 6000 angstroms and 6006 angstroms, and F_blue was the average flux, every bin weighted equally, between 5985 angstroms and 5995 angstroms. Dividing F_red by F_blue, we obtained 1.00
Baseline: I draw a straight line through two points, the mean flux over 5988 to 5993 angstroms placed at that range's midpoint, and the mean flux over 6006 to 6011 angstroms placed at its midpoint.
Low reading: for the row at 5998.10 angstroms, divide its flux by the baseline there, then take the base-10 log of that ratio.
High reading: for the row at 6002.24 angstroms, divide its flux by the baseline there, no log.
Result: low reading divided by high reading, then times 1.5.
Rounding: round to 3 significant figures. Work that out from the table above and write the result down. -0.0158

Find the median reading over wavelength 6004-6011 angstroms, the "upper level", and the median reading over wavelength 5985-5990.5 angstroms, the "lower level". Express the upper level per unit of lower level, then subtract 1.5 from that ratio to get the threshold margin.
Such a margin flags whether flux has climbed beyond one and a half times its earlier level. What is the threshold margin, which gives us -0.519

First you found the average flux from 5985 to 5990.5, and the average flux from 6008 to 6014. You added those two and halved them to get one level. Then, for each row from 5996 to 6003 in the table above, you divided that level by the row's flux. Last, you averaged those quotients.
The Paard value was 1.01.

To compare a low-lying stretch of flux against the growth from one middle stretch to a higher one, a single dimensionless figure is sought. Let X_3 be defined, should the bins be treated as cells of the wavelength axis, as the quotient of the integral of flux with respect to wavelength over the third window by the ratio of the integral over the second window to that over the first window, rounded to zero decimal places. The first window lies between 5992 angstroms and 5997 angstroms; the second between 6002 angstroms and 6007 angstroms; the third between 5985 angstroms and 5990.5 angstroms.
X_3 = 86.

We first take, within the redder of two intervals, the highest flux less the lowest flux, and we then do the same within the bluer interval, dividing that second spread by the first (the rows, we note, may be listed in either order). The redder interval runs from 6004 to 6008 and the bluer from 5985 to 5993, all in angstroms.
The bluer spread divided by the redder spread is 1.5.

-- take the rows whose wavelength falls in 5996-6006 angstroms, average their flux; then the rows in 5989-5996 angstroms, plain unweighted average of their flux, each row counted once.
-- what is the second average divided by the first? 1.01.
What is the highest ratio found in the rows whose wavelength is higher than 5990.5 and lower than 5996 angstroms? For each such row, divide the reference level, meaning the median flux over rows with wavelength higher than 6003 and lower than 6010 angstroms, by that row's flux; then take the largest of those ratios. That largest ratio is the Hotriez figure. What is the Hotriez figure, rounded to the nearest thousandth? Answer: 1.000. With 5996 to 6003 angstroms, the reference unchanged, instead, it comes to 1.020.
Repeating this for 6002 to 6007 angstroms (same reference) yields 1.013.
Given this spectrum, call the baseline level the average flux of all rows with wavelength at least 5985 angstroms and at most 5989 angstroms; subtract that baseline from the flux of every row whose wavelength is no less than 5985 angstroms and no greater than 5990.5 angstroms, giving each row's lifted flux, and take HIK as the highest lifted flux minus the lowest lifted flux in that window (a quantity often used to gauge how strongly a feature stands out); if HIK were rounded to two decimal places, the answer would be 0.10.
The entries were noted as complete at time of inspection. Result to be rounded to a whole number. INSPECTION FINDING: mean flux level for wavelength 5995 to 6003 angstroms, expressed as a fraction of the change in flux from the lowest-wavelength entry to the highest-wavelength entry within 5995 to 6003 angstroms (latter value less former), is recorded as 52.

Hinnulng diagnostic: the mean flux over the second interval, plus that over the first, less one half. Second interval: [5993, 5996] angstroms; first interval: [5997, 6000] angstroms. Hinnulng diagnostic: 30.3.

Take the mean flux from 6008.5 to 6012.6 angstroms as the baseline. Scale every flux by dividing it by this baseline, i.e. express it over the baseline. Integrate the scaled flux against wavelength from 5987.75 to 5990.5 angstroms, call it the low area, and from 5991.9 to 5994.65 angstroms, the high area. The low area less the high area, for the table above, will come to 0.051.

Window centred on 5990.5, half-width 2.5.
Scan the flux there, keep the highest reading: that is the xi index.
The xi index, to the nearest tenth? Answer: 15.8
